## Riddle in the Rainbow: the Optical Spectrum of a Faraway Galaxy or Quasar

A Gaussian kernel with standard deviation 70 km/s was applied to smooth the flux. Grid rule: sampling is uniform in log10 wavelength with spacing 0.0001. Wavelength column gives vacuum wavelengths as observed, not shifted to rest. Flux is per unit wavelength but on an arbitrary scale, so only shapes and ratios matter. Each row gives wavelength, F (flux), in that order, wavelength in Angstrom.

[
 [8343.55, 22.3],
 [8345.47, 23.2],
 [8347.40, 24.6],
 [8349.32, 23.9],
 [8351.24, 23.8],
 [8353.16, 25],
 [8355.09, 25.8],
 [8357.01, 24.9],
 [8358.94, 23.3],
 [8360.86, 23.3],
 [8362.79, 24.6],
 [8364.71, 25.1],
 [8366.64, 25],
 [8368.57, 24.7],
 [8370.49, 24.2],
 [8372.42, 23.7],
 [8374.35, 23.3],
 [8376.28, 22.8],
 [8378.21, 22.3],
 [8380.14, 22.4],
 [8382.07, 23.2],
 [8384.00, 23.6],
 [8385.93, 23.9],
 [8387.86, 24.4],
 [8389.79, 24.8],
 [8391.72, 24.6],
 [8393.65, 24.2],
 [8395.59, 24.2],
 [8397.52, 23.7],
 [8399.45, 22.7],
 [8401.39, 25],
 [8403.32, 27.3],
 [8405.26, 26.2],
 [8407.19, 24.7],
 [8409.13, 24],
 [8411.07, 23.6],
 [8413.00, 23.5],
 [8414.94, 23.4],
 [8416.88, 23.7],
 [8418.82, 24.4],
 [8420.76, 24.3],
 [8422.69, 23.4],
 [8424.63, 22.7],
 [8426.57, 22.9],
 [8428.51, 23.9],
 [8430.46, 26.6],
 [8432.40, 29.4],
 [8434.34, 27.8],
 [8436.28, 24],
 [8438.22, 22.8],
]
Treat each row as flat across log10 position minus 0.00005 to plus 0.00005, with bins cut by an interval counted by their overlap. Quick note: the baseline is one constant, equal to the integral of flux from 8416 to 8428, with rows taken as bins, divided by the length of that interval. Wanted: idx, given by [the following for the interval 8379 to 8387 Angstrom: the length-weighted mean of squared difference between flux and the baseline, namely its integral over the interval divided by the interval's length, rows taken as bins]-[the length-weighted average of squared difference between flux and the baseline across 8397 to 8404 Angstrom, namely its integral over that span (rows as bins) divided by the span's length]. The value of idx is -3.6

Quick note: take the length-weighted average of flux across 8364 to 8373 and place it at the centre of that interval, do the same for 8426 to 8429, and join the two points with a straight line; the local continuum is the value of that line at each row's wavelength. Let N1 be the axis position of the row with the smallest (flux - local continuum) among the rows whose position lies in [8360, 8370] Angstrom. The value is 8360.86 Angstrom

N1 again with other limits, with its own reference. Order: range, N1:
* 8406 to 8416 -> 8414.94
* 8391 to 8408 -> 8399.45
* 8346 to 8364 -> 8358.94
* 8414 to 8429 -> 8424.63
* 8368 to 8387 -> 8378.21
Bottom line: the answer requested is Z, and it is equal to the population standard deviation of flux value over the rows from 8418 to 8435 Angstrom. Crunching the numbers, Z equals 2.21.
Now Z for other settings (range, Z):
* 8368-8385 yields 0.75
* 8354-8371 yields 0.78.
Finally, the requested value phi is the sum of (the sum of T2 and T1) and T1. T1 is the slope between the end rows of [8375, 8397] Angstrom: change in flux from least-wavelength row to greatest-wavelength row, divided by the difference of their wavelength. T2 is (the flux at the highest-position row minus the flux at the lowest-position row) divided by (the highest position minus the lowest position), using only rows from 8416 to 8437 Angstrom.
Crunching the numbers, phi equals 0.16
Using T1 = 0.07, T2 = 0.02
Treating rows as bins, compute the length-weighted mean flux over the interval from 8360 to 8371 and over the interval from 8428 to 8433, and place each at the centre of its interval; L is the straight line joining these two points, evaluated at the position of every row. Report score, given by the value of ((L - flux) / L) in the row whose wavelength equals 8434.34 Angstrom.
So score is -0.04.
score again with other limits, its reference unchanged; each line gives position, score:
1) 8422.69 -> 0.11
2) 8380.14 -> 0.10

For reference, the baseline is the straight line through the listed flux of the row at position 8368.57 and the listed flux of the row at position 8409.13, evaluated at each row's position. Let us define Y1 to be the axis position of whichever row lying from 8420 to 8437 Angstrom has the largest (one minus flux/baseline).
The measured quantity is 8424.63 Angstrom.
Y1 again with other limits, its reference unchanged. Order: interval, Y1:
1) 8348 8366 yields 8358.94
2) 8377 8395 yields 8378.21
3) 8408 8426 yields 8424.63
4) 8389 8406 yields 8399.45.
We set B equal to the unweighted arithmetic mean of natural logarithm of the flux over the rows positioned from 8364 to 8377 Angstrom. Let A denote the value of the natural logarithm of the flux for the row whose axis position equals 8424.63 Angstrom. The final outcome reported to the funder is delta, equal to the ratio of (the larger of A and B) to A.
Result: 1.019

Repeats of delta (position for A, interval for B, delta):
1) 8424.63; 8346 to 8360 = 1.024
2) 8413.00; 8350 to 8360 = 1.014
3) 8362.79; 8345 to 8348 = 1.000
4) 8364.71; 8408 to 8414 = 1.000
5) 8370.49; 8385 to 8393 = 1.003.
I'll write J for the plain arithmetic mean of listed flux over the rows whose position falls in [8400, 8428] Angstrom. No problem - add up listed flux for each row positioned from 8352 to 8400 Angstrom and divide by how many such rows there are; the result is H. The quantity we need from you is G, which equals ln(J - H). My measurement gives -1.5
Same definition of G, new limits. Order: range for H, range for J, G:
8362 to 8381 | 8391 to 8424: -0.7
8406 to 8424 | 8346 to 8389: -2.3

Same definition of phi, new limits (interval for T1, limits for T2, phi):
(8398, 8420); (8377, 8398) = 0.25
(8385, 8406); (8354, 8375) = 0.11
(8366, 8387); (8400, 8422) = -0.15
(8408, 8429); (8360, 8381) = -0.06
